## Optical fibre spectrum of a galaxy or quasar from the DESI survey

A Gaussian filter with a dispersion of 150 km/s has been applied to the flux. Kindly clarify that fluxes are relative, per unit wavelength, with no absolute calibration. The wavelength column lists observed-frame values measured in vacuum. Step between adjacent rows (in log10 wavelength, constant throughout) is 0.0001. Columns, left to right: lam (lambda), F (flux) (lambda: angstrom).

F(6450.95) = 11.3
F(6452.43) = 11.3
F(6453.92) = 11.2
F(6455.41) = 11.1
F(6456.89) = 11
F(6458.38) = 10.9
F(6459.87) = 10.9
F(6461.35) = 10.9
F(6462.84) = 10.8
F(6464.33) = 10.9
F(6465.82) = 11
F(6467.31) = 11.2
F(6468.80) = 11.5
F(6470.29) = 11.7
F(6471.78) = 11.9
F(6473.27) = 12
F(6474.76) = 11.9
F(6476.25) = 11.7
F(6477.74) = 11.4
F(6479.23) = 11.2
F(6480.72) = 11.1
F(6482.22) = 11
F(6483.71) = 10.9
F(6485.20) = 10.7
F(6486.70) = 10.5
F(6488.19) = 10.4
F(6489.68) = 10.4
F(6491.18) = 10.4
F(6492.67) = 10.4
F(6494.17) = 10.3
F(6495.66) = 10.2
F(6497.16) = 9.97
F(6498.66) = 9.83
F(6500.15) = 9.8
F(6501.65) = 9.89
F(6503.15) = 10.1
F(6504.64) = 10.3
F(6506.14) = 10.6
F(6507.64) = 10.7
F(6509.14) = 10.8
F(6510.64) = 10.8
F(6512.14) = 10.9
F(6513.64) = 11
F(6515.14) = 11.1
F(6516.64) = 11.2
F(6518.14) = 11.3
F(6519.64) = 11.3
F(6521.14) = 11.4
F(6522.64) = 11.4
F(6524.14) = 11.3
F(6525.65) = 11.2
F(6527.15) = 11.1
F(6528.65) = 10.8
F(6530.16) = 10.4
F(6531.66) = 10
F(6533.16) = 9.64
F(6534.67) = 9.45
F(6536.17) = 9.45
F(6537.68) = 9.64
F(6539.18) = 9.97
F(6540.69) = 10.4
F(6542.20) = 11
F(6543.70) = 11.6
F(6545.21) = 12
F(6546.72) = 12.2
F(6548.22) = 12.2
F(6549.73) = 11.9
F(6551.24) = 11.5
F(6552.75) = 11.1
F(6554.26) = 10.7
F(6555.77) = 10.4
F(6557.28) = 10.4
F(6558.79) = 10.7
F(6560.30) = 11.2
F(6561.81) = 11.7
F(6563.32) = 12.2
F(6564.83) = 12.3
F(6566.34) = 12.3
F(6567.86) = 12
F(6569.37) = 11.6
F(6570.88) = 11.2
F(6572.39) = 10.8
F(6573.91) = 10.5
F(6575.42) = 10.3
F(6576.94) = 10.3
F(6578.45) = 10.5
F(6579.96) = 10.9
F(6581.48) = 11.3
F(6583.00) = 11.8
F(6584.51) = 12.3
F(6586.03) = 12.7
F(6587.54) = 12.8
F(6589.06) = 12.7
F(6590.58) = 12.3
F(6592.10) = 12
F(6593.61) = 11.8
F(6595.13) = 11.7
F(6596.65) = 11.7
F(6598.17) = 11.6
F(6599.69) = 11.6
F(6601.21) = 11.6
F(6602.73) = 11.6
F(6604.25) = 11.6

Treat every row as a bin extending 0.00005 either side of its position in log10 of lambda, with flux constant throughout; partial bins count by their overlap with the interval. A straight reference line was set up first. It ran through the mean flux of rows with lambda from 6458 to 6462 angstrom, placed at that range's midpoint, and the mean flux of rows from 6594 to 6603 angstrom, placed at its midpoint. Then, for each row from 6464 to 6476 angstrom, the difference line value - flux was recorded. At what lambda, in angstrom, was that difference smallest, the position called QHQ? 6473.27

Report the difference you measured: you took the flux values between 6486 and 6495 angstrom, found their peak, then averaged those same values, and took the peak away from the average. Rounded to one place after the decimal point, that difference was -0.1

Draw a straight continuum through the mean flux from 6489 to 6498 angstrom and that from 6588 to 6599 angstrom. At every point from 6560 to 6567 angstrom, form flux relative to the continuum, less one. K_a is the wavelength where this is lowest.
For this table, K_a 6560.30 angstrom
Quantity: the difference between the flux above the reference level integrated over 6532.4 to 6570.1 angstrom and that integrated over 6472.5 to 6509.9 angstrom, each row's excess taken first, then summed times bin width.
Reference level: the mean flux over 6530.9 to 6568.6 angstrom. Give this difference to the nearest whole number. 17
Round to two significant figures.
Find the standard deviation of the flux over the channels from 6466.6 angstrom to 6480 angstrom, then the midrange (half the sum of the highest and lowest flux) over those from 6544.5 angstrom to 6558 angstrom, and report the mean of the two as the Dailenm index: 5.8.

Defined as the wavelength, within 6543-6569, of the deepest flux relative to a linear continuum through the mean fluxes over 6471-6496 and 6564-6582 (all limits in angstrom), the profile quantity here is 6557.28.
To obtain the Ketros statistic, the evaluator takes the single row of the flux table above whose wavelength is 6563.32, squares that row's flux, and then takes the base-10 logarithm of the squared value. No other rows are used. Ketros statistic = 2.17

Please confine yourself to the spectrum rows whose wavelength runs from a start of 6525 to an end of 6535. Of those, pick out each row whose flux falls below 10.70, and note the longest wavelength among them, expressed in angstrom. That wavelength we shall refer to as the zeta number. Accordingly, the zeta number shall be 6534.67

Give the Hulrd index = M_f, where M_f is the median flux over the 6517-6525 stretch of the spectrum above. 11.3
